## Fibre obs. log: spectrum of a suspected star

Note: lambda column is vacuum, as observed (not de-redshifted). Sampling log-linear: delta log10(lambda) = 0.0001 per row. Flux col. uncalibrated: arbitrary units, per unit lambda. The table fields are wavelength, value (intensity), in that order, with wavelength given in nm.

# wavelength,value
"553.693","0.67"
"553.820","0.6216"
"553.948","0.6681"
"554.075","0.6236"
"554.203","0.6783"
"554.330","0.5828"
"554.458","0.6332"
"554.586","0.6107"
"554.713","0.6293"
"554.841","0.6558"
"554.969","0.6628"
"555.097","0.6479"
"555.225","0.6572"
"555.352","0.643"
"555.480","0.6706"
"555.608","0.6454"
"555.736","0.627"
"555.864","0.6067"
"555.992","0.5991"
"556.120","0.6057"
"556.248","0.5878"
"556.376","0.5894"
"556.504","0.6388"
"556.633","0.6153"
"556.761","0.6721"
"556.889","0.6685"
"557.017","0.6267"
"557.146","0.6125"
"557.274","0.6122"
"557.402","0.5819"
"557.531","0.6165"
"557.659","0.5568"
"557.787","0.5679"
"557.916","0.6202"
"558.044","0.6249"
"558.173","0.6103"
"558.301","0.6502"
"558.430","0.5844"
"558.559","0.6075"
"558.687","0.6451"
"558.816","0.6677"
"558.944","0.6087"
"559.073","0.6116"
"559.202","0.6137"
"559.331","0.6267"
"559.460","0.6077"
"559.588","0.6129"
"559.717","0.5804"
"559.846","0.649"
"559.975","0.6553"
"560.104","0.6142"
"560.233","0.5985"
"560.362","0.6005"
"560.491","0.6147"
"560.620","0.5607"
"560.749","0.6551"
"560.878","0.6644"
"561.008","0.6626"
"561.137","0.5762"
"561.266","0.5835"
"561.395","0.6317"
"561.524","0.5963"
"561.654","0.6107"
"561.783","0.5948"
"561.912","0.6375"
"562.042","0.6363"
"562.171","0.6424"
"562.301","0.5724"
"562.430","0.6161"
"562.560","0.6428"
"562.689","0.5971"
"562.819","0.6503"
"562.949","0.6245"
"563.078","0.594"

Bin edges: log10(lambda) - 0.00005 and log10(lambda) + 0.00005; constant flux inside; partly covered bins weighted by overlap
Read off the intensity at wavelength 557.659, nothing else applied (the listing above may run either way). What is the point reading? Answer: 0.5568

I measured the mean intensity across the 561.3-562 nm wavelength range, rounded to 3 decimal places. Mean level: 0.614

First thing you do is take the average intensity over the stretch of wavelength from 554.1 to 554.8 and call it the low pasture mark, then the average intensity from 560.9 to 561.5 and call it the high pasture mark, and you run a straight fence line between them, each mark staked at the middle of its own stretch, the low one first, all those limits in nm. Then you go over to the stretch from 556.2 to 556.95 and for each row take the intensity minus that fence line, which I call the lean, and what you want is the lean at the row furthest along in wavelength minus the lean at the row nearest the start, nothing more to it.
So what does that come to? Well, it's 0.08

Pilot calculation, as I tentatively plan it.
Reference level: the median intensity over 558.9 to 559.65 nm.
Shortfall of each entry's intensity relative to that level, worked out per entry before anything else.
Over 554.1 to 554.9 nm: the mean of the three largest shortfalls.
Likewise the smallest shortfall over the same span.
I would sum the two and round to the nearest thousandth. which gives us -0.061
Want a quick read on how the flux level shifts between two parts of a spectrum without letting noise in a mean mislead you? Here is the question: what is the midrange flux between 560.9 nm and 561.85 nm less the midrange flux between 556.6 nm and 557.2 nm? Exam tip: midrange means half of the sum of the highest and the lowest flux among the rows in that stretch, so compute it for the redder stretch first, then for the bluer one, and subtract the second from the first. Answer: -0.023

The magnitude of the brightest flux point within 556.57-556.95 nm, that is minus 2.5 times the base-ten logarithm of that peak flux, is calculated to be 0.43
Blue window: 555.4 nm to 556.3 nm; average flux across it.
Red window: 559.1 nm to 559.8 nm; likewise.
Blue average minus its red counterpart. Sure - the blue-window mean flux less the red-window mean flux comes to 0.01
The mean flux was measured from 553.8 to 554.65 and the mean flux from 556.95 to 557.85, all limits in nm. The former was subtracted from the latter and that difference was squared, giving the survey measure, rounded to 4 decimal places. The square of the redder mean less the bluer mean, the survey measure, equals 0.0012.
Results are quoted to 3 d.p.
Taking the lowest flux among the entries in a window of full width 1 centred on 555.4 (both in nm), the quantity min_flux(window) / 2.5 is 0.243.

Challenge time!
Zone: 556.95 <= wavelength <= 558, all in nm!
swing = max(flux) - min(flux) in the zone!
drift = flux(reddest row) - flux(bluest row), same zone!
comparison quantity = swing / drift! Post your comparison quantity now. -11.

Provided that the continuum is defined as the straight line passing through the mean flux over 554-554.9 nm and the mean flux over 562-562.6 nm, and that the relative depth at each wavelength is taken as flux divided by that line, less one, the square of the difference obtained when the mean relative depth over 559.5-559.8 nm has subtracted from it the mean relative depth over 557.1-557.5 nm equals 0.0000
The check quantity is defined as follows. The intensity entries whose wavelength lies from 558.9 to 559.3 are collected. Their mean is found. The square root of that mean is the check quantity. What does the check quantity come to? 0.782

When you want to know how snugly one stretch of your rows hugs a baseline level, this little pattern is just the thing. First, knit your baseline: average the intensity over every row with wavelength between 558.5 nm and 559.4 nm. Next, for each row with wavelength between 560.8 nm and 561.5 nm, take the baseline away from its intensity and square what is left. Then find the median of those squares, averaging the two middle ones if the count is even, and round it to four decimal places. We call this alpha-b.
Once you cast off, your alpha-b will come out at 0.0015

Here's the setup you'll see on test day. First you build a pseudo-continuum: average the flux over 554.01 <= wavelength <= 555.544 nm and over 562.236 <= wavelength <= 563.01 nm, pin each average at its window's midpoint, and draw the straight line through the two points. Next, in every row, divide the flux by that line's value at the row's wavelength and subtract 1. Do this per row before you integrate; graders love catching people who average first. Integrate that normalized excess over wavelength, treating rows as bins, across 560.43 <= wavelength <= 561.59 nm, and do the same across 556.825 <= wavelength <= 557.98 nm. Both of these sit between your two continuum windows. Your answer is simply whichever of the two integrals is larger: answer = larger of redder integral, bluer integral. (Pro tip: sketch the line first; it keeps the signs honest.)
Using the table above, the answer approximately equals -0.011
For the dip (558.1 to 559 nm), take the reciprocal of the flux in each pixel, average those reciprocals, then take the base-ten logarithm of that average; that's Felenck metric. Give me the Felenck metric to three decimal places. 0.205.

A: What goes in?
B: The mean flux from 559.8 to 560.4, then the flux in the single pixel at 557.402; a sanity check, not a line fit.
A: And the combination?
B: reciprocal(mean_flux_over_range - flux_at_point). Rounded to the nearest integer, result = 24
